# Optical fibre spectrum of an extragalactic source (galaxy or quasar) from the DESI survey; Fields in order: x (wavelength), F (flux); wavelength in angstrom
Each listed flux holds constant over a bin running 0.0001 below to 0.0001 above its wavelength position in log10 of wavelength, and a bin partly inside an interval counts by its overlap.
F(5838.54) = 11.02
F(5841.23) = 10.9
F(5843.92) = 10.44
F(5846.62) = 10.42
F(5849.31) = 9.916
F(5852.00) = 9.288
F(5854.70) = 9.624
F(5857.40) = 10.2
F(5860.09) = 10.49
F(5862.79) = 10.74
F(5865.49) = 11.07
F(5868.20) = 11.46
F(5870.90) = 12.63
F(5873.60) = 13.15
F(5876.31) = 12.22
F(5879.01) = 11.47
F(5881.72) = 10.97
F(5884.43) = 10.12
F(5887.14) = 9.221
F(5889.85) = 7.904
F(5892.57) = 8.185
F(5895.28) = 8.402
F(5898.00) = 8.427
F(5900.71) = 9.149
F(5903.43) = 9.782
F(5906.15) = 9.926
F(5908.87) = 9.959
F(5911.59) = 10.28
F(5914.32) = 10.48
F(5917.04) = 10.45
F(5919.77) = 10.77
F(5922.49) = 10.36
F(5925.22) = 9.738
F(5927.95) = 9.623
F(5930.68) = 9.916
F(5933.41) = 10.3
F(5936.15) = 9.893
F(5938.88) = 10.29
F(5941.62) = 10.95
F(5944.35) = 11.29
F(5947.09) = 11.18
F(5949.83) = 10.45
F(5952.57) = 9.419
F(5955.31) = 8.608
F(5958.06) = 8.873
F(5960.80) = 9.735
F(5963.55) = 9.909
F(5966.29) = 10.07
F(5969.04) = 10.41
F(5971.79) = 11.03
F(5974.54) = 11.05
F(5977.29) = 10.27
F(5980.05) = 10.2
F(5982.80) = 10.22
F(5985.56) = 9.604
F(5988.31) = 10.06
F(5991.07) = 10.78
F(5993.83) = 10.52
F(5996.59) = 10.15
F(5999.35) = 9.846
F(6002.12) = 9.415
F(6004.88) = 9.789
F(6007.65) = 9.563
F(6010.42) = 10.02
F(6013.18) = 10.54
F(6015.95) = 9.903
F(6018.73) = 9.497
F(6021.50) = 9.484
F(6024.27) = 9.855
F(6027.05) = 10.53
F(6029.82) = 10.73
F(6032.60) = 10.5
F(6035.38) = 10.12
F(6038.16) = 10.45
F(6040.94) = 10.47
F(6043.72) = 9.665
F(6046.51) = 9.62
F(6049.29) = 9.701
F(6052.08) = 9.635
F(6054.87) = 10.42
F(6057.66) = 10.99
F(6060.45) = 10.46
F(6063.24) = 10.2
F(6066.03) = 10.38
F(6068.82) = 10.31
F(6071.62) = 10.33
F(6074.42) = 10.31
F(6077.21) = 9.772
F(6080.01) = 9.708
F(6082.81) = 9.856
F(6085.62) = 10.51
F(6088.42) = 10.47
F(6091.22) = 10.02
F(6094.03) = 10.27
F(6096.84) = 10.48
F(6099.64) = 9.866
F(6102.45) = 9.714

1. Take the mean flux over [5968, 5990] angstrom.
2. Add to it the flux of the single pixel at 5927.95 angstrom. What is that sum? 20.0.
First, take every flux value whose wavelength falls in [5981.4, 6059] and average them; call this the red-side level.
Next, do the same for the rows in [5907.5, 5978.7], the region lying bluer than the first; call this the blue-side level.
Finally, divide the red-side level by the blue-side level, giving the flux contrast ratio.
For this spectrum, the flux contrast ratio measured 0.99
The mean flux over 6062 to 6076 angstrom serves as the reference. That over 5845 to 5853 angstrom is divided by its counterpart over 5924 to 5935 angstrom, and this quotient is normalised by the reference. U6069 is 0.097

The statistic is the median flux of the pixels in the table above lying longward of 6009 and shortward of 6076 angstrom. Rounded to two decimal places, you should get 10.31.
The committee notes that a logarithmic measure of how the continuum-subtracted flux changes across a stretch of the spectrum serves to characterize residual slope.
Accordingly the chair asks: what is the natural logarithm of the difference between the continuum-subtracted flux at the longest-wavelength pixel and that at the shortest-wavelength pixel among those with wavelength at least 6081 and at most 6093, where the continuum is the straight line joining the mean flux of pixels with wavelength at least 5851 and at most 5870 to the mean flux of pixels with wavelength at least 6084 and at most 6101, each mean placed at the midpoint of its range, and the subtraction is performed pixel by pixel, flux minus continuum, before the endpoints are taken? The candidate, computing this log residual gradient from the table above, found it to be -1.8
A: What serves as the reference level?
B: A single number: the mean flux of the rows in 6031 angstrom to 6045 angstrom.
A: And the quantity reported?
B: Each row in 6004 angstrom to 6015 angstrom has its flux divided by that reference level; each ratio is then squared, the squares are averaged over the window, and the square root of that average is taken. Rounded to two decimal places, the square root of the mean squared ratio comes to 0.97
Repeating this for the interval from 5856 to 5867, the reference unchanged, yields 1.04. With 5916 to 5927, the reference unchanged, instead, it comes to 1.01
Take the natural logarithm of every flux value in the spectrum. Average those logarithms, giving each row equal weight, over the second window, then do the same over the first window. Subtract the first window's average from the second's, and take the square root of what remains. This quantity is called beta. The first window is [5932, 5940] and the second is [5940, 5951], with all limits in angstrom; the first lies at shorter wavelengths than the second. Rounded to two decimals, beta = 0.28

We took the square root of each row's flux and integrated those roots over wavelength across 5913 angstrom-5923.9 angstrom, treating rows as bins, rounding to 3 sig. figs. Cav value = 35.4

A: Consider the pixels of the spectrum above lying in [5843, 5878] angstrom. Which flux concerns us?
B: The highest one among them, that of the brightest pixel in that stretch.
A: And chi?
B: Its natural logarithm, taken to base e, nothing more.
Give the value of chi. 2.576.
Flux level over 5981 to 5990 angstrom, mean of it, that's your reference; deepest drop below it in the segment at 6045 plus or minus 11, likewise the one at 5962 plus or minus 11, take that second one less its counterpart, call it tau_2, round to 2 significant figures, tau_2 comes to 1.0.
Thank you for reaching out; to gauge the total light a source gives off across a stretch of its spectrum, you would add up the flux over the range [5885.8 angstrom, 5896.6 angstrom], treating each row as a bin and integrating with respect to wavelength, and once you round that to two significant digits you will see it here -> 91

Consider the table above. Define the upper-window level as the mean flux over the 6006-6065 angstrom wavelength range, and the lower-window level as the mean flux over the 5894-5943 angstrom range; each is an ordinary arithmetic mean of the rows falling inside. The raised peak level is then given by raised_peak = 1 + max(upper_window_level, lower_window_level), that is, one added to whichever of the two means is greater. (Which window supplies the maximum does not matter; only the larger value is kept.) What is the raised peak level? 11.1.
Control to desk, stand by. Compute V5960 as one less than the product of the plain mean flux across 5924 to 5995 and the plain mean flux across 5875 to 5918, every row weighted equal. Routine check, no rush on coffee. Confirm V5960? 99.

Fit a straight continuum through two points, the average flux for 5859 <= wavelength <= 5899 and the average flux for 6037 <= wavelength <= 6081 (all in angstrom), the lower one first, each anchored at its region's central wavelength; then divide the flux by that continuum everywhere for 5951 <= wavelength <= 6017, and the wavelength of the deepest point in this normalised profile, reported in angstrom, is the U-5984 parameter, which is 5955.31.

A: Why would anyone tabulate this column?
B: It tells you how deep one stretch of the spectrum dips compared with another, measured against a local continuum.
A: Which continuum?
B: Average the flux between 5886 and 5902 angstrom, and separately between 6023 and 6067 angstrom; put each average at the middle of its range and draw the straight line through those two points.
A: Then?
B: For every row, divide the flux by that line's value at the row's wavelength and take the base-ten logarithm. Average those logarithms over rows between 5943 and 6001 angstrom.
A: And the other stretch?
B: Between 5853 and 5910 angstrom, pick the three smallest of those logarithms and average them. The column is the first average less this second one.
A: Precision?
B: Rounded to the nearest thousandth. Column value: 0.052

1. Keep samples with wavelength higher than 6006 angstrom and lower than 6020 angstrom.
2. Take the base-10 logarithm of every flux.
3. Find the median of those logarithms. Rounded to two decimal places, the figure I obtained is 1.00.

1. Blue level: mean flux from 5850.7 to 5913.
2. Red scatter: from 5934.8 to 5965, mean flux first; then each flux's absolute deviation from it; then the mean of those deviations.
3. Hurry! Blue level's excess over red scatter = 9.5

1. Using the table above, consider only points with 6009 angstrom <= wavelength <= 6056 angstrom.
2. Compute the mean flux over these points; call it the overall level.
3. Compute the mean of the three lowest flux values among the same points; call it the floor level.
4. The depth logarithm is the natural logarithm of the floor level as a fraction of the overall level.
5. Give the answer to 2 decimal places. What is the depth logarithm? -0.05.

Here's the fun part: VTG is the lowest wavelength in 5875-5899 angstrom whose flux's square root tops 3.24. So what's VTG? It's 5876.31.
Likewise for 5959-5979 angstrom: 5971.79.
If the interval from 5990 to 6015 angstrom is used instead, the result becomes 5991.07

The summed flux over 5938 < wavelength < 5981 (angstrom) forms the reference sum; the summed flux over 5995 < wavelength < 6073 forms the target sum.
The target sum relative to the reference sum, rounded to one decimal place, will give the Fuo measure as 1.7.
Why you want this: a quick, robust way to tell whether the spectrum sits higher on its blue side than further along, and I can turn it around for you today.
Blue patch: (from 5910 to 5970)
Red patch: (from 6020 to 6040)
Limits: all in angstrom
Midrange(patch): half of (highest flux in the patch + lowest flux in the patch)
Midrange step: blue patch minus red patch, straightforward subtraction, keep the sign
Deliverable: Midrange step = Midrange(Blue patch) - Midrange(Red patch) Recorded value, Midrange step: -0.16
